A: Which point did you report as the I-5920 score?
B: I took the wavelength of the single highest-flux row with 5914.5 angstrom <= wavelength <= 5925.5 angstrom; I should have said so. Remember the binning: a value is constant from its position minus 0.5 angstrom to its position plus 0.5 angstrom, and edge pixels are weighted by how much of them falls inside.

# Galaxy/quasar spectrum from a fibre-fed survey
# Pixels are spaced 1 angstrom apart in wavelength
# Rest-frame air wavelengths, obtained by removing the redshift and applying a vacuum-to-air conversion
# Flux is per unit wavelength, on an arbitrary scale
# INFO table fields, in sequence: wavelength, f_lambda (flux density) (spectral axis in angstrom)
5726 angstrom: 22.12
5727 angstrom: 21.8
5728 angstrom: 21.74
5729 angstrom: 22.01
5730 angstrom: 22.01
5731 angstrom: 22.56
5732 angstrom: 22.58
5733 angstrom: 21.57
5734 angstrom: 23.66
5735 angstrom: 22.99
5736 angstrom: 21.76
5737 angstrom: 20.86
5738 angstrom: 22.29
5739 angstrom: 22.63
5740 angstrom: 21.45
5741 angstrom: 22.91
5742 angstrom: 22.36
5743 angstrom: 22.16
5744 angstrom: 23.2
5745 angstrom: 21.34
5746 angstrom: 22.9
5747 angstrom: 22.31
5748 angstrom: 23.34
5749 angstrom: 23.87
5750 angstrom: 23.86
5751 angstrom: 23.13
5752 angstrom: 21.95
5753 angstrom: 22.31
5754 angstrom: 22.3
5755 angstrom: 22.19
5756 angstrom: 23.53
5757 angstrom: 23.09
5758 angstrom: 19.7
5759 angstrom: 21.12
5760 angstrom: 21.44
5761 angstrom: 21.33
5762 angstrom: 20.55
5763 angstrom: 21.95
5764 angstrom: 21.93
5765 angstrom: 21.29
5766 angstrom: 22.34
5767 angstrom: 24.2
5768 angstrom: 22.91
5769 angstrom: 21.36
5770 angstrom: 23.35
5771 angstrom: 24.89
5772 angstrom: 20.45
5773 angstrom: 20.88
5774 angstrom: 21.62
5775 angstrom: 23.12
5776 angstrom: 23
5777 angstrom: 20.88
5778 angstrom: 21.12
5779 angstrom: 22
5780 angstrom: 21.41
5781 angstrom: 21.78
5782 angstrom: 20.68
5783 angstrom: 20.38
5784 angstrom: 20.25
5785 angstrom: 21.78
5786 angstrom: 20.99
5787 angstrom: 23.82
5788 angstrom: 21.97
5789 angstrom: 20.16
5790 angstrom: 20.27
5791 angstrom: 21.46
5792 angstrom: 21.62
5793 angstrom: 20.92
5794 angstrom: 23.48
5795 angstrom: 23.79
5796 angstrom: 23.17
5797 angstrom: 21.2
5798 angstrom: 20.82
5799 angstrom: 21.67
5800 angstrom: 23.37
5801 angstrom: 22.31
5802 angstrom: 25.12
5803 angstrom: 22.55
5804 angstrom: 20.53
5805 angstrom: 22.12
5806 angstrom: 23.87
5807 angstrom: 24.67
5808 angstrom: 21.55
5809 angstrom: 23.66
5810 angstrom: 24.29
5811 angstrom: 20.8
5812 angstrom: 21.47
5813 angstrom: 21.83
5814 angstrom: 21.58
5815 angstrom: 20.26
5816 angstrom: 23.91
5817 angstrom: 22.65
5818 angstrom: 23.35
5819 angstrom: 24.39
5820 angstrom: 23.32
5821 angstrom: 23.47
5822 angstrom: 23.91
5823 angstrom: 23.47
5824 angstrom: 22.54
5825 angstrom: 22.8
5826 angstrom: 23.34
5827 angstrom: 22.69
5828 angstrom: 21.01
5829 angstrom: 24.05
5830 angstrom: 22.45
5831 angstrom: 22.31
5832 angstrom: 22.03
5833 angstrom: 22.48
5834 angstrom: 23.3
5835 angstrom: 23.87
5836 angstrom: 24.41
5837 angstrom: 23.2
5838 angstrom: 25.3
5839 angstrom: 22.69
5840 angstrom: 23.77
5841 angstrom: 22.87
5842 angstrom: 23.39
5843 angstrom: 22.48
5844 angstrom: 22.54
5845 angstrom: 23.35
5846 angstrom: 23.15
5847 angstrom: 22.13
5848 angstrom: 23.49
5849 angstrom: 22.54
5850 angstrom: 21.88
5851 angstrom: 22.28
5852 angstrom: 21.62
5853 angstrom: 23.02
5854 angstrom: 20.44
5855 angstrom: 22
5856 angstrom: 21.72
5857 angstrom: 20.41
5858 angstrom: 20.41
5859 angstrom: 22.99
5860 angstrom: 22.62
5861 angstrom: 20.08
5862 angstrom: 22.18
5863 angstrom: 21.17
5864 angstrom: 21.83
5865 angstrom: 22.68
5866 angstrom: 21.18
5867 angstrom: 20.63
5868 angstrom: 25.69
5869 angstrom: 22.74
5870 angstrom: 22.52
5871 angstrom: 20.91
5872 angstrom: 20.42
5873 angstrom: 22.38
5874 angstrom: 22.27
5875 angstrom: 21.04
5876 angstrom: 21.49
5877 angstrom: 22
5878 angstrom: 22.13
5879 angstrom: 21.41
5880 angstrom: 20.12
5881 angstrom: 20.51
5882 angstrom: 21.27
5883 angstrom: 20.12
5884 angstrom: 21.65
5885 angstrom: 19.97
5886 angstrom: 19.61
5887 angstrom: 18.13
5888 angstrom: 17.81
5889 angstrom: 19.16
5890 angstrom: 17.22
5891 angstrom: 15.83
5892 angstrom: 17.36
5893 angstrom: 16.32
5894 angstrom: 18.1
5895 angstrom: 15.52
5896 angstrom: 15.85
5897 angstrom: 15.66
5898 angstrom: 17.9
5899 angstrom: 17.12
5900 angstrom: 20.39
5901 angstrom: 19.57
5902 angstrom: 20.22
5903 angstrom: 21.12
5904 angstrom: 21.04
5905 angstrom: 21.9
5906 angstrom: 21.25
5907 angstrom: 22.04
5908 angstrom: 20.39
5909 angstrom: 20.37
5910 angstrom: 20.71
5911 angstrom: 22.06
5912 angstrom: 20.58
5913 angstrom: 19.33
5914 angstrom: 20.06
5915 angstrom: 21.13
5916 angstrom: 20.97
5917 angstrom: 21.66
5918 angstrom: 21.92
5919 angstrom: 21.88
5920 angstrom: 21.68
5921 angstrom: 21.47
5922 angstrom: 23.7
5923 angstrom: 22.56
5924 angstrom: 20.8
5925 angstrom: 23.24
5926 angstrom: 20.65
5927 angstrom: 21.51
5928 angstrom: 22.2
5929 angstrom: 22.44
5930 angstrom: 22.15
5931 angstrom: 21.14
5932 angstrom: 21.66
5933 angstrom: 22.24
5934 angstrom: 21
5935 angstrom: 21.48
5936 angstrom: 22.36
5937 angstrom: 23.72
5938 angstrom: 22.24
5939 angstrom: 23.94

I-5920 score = 5922 angstrom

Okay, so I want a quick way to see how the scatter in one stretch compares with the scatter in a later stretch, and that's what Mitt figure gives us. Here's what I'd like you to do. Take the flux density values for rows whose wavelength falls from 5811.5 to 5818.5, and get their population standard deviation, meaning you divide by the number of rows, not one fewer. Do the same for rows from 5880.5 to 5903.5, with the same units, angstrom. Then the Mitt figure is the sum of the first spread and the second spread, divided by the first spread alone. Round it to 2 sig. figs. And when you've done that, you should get 2.7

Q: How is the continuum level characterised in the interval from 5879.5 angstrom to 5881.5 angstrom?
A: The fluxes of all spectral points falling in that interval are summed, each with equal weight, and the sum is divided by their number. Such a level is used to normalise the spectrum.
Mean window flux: 20.3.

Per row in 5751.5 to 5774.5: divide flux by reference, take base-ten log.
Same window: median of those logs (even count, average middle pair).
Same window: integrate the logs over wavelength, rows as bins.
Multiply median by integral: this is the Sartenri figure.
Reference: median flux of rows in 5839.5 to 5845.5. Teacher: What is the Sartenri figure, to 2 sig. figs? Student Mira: 0.011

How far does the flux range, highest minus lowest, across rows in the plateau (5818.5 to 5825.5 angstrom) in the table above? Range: 1.85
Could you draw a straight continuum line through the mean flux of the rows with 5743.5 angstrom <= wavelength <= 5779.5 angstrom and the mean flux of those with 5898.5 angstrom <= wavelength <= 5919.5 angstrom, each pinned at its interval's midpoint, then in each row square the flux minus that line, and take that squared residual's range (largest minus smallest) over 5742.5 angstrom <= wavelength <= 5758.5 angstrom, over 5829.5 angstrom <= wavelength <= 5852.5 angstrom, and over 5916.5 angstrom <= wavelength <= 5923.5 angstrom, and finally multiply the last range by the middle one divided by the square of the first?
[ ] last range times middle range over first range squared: 2.9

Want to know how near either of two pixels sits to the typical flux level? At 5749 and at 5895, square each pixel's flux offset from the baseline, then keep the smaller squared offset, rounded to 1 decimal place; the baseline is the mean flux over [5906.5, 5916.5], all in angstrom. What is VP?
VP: 9.6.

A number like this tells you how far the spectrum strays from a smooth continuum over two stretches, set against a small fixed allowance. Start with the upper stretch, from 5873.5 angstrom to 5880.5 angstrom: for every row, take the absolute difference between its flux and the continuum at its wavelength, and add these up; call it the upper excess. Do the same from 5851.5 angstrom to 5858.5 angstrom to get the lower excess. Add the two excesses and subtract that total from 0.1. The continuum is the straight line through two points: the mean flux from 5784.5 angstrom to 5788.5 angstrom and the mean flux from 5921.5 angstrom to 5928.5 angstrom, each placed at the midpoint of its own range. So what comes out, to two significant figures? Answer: -12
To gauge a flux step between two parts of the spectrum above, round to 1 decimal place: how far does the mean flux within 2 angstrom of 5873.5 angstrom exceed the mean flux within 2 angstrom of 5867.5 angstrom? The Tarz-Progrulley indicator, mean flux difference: -1.0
